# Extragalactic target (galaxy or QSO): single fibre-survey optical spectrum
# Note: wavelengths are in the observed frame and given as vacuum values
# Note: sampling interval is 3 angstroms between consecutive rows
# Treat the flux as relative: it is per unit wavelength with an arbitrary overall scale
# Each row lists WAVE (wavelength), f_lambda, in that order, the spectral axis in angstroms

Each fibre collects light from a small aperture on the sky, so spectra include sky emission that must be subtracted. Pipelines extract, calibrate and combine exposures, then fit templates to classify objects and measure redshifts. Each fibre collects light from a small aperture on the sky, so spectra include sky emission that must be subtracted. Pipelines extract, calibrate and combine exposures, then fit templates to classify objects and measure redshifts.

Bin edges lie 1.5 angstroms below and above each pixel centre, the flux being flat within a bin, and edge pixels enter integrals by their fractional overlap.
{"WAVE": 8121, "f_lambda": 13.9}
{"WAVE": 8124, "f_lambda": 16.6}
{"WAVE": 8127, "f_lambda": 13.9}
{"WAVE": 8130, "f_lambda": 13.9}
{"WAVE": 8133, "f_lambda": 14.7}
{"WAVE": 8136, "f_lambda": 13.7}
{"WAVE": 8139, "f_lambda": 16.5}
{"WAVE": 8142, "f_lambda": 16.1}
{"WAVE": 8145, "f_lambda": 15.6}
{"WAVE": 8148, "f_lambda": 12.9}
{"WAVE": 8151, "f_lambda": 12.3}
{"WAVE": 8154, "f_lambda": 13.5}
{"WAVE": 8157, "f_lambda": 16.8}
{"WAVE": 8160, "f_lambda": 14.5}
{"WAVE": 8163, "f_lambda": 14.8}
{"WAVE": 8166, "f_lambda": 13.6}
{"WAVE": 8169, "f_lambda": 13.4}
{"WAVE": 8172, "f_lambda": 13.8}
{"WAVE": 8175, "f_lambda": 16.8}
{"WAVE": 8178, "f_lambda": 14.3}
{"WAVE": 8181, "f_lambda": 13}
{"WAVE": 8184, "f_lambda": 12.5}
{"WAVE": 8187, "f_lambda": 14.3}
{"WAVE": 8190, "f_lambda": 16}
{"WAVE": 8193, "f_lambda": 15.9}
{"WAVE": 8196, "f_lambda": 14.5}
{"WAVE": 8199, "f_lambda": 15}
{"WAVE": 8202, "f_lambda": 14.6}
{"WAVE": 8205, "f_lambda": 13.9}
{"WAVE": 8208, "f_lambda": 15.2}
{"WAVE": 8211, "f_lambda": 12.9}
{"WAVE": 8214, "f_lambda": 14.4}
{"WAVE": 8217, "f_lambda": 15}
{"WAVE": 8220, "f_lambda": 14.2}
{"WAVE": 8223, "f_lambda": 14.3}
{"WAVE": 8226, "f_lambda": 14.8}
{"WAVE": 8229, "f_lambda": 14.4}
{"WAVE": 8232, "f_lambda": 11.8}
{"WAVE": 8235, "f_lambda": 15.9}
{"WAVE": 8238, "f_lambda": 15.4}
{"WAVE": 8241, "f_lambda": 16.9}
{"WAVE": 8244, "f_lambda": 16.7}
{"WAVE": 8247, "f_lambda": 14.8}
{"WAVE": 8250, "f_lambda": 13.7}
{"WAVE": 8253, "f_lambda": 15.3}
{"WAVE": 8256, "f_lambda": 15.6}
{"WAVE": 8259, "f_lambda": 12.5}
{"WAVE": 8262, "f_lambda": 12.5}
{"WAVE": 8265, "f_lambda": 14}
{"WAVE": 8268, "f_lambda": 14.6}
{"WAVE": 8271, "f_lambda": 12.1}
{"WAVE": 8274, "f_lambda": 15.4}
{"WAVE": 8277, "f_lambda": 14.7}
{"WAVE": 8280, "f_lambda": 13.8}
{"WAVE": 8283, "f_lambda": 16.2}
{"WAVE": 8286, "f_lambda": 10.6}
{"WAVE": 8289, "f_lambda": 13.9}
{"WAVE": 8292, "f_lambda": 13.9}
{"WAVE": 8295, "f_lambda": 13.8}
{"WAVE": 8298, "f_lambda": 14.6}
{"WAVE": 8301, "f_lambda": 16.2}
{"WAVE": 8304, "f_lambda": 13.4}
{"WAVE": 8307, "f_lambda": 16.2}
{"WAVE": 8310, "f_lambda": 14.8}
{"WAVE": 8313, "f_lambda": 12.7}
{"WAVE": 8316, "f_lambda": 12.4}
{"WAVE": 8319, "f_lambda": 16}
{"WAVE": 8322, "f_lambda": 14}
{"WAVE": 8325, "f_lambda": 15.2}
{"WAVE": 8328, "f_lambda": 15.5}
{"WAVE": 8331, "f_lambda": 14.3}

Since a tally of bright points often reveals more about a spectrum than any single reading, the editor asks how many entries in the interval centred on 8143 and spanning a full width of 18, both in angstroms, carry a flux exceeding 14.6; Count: 3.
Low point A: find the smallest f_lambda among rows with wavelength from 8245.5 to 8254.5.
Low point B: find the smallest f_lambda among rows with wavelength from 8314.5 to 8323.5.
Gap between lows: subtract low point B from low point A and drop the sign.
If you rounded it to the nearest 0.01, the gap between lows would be 1.30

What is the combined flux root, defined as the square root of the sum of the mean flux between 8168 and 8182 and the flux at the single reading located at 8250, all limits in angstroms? 5.29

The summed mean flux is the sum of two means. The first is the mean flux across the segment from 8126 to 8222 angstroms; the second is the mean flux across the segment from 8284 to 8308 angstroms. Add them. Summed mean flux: 28.5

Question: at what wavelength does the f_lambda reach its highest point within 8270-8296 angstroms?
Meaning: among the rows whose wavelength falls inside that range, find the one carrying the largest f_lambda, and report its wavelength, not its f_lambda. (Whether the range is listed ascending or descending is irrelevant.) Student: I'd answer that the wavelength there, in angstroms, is 8283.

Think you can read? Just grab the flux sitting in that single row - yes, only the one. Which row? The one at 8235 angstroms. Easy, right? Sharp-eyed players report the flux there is 15.9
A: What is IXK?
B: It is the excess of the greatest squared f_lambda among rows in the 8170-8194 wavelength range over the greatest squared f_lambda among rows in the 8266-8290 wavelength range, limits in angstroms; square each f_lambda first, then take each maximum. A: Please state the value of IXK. 19.8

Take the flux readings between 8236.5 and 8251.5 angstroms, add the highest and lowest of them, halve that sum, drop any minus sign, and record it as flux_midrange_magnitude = 15.3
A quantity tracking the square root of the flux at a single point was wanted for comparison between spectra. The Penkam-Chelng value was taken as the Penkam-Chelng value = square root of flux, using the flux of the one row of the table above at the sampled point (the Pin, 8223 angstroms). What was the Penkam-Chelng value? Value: 3.78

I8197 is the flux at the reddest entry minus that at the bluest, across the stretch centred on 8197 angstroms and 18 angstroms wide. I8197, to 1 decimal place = -2.1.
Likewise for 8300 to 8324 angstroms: -2.2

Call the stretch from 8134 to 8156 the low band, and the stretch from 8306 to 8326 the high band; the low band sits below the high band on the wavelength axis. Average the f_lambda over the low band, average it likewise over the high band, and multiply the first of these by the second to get 208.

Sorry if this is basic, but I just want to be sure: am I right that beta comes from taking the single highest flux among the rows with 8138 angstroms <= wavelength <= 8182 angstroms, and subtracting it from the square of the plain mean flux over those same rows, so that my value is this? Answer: 194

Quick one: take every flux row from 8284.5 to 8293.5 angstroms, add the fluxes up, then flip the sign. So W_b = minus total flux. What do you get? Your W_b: -38.4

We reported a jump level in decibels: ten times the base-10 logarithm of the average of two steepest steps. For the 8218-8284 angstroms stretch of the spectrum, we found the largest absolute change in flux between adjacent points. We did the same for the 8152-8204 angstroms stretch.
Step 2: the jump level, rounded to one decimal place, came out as 5.7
